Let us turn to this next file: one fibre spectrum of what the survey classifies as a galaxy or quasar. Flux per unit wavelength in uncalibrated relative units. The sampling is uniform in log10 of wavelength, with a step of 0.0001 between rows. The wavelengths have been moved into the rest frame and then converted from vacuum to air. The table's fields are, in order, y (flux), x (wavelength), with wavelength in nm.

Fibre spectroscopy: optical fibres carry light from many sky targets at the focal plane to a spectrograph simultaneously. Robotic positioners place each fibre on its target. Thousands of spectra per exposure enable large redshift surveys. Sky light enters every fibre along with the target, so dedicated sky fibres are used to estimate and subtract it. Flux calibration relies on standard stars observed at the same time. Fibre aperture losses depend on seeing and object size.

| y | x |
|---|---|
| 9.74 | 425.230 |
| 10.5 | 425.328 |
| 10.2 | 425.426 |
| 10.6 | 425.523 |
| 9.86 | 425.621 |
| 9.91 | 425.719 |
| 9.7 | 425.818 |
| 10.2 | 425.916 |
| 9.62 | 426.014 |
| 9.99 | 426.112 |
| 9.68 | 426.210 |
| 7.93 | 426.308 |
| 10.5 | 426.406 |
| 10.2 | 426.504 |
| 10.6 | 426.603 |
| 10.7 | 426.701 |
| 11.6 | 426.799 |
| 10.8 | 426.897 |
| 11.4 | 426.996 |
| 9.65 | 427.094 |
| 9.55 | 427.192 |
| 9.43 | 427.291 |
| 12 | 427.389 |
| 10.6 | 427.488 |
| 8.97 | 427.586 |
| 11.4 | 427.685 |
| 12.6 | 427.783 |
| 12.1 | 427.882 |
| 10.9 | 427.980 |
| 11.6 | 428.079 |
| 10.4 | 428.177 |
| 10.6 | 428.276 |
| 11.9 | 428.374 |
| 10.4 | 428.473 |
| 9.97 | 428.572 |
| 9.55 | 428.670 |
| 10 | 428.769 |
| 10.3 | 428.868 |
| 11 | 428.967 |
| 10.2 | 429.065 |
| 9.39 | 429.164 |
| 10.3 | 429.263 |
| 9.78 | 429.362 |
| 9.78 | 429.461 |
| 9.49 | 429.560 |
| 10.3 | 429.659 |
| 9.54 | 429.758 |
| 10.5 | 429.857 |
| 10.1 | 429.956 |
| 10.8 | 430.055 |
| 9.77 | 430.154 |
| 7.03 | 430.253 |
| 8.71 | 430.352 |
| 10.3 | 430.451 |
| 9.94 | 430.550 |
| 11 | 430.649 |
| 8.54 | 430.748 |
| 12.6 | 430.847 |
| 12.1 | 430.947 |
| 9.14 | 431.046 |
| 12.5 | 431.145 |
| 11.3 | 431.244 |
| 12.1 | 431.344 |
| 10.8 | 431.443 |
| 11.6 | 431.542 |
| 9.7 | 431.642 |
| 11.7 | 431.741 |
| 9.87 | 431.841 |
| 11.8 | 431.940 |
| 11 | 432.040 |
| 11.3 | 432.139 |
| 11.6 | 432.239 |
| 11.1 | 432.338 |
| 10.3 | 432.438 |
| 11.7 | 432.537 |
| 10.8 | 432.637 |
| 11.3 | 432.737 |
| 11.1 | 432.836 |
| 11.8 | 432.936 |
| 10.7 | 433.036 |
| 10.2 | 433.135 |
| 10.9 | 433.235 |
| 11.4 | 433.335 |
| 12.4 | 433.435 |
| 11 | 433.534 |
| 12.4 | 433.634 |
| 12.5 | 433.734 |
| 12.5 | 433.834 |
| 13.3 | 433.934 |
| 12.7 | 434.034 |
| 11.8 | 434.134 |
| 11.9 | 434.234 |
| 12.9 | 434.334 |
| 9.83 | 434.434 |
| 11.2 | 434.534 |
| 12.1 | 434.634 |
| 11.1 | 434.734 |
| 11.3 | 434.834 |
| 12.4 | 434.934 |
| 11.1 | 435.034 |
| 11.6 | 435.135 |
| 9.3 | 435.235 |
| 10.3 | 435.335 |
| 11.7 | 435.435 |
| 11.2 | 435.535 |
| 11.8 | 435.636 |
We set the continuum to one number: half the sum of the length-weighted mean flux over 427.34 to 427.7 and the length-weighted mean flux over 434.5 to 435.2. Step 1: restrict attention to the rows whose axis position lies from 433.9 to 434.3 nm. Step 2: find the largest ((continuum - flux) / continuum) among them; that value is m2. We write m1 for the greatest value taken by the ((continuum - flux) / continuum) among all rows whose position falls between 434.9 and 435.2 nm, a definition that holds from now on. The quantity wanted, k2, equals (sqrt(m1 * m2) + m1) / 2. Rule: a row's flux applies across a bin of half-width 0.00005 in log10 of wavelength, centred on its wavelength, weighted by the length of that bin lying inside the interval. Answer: 0.004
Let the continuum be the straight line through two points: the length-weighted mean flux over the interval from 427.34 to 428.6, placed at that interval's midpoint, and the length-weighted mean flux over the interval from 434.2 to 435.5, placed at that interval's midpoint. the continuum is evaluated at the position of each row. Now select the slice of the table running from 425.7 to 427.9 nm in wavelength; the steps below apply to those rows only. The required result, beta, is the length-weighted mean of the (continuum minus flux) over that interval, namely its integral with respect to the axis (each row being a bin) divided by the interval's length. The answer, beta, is 0.6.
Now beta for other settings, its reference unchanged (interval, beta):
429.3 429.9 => 1.2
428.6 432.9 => 0.6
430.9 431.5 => -0.2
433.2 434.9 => -0.6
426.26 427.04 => 0.5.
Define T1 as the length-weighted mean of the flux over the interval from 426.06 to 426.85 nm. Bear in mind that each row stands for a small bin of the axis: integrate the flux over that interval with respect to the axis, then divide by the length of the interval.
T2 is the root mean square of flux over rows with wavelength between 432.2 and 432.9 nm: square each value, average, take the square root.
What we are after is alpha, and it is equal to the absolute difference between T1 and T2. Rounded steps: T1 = 10.2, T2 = 11.1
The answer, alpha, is 1.0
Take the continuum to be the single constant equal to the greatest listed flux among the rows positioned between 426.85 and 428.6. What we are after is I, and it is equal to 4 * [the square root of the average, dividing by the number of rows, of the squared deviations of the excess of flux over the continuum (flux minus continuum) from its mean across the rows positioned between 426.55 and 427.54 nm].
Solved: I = 3.3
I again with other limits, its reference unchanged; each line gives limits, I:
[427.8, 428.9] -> 3.2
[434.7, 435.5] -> 3.5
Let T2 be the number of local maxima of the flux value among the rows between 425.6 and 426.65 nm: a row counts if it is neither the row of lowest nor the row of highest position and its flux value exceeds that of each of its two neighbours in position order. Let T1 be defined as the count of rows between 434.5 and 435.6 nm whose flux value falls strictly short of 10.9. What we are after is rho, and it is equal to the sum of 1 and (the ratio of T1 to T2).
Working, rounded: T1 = 2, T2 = 4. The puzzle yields 1.5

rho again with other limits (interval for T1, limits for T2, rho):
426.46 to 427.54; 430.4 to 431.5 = 3.0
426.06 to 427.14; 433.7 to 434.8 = 4.0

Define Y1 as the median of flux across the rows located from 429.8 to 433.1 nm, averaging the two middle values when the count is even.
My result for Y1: 11.0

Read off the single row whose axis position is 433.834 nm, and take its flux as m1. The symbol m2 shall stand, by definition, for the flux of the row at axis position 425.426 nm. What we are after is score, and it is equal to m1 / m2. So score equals 1.23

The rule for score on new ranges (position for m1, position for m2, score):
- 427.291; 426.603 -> 0.89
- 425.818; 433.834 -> 0.78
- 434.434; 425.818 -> 1.01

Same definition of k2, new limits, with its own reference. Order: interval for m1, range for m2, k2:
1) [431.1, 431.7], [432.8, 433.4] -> 0.112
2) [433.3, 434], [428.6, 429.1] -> 0.020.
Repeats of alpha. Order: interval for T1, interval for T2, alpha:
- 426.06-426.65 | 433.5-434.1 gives 2.6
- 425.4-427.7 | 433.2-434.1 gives 2.0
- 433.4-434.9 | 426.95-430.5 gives 1.6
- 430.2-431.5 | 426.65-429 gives 0.3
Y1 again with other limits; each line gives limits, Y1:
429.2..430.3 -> 9.8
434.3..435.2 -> 11.3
